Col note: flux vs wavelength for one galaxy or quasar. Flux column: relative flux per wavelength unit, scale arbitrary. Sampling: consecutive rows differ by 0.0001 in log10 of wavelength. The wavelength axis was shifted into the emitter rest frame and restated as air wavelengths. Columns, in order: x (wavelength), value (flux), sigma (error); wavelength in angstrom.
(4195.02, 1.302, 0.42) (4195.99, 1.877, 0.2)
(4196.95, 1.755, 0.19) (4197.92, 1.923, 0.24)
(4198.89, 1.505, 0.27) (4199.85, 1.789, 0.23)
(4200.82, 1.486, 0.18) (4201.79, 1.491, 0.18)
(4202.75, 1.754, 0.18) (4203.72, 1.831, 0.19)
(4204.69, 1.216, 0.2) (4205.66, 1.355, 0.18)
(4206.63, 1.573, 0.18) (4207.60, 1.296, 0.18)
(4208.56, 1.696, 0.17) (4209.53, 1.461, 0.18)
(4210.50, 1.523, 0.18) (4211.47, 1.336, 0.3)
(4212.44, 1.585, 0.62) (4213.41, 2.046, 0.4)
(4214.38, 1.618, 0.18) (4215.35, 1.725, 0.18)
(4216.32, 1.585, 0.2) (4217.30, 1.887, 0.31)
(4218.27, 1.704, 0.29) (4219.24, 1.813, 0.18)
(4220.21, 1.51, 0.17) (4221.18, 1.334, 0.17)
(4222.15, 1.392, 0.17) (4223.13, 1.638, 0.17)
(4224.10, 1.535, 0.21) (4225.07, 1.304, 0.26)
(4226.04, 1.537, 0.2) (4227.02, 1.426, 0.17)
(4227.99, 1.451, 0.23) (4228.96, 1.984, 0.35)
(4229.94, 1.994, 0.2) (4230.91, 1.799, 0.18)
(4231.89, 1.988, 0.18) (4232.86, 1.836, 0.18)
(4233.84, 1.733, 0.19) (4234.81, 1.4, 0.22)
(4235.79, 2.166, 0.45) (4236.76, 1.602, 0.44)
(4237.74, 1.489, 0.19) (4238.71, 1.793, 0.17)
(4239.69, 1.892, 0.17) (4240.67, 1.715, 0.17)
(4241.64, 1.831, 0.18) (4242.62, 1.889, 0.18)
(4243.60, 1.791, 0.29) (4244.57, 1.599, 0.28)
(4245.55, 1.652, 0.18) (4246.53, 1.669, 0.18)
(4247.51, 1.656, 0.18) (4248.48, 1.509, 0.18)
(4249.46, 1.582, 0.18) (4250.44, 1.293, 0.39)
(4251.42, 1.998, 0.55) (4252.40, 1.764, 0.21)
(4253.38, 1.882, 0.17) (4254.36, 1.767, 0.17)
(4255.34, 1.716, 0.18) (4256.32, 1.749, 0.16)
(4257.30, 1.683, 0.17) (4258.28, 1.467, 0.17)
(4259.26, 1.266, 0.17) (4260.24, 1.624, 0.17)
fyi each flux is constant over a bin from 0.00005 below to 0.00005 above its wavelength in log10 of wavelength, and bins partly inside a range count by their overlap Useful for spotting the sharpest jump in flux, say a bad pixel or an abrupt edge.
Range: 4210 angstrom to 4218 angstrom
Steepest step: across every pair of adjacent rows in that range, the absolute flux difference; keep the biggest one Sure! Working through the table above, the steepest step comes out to 0.46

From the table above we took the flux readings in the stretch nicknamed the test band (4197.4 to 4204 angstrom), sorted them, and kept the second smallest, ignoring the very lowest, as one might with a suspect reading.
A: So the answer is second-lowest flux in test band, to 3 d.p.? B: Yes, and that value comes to 1.491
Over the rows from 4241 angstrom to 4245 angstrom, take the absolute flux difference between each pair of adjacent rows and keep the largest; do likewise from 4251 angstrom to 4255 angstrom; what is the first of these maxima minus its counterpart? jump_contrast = -0.04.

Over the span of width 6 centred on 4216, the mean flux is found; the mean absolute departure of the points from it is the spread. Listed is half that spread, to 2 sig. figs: 0.069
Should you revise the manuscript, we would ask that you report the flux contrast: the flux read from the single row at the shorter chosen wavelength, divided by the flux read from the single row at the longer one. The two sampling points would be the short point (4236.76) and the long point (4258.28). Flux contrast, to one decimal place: 1.1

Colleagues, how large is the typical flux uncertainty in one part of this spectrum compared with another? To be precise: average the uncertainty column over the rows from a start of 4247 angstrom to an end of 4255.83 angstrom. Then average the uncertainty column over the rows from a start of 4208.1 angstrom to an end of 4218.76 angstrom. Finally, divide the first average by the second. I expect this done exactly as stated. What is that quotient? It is 0.90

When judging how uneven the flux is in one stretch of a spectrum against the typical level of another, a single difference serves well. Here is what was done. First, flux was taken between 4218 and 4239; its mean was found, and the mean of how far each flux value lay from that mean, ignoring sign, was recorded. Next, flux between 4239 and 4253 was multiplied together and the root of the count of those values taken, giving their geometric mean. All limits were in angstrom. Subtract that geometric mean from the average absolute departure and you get -1.489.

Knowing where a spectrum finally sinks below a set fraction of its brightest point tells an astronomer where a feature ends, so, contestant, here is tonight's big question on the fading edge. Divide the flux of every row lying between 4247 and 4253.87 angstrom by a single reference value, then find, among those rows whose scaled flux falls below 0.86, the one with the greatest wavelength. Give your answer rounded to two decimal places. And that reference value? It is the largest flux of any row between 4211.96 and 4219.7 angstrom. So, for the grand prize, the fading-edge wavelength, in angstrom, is 4250.44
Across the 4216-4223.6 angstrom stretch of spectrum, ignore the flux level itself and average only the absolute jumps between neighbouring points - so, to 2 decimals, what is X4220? 0.20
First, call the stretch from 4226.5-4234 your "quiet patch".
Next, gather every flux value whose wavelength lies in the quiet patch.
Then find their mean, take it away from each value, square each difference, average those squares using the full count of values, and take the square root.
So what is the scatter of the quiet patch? 0.215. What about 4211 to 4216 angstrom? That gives 0.230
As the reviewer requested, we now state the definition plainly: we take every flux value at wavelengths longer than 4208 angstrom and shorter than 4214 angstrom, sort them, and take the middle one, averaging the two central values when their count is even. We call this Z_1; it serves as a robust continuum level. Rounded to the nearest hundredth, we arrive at 1.55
